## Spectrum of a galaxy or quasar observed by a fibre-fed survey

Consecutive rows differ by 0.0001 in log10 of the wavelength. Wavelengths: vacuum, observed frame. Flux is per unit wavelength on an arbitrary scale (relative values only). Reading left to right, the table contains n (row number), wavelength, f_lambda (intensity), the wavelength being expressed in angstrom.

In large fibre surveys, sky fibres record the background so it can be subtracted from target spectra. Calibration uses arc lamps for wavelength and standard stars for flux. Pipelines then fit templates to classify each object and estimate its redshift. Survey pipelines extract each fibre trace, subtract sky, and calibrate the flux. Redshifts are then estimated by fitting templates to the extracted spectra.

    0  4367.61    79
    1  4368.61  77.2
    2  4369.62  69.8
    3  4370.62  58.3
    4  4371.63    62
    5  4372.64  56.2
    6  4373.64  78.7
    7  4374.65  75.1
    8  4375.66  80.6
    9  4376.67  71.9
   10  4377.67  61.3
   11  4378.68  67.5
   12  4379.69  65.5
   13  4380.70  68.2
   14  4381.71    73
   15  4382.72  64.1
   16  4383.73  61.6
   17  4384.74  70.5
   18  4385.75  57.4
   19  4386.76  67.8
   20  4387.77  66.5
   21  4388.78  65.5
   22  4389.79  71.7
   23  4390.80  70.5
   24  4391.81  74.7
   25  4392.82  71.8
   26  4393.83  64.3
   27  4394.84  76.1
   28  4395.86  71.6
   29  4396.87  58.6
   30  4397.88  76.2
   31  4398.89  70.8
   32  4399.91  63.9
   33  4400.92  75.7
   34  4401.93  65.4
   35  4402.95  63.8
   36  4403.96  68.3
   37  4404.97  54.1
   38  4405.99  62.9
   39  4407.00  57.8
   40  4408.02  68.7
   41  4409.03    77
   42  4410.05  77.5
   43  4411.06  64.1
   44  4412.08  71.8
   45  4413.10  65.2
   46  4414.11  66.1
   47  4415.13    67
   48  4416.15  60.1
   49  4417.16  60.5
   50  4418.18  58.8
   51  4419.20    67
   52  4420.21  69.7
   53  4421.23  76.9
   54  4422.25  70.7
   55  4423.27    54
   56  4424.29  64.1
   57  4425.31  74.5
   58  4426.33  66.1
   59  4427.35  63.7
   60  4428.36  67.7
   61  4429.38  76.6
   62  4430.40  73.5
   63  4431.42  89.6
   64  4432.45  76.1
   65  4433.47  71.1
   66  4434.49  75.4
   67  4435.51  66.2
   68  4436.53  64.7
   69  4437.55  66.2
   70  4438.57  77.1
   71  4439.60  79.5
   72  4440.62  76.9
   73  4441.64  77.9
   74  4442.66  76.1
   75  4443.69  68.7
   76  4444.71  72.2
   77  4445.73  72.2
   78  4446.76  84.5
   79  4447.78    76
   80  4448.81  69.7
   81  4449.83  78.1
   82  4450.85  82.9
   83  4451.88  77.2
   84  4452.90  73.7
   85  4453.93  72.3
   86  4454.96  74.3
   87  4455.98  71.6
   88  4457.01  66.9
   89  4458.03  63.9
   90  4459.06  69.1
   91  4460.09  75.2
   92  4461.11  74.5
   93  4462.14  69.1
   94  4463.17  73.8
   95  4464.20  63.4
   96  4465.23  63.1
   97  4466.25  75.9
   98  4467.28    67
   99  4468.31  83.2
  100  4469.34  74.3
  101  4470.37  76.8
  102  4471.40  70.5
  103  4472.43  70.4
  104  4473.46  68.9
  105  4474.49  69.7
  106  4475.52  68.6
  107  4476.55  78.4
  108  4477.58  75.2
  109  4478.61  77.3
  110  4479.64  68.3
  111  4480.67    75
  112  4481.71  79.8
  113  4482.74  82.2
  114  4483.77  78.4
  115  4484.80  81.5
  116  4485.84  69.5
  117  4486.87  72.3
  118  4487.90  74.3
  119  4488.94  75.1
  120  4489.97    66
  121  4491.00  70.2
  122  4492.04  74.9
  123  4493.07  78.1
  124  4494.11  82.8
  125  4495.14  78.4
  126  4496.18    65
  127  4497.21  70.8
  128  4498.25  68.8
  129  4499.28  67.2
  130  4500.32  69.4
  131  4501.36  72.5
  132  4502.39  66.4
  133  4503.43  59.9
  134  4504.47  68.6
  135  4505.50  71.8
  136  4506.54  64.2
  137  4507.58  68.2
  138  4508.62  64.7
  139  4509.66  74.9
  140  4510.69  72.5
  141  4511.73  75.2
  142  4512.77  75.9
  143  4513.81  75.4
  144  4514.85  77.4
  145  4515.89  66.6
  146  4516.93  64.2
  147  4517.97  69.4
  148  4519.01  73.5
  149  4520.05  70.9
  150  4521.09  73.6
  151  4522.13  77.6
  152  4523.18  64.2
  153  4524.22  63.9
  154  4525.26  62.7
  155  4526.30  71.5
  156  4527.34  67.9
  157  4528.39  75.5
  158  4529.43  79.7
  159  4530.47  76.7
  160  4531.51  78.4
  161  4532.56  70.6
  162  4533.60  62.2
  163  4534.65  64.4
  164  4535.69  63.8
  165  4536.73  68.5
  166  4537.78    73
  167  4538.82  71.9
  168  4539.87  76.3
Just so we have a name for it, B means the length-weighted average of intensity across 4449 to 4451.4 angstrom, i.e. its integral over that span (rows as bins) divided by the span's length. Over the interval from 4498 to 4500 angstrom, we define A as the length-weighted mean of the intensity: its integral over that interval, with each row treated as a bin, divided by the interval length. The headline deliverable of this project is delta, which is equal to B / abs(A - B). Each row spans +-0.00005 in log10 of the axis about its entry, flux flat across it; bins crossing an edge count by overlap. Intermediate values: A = 68.1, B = 79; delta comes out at 7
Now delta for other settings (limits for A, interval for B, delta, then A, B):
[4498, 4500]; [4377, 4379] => 21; 68.1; 65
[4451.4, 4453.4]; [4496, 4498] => 10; 75.6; 69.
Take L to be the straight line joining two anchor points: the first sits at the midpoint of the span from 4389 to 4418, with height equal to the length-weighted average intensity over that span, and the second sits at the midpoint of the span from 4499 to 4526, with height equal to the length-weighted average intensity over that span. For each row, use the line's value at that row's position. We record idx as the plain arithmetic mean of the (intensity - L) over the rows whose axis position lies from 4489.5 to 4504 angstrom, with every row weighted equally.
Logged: 1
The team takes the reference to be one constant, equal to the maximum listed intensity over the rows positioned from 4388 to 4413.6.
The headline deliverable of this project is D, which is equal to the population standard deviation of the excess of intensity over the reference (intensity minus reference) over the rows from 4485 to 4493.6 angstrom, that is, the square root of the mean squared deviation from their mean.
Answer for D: 3.6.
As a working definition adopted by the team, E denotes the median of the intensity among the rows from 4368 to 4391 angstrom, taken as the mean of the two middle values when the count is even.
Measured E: 68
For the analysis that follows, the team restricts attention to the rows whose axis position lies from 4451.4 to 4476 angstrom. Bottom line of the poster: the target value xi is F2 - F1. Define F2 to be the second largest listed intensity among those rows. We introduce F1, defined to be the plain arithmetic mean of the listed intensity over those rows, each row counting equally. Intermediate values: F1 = 71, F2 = 77.2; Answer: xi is 5.8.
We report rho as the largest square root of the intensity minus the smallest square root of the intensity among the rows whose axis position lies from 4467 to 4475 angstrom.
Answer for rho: 0.94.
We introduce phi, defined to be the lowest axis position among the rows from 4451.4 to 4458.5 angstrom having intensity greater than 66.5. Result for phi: 4451.88 angstrom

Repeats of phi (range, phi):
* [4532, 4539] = 4532.56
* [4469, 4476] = 4469.34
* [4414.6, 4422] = 4415.13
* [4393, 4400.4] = 4394.84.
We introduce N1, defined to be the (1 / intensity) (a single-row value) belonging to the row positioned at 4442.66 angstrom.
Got 0.0131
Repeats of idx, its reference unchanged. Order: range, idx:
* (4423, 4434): 3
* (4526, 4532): 5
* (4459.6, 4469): 3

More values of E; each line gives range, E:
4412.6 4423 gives 67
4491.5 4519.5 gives 71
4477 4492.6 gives 75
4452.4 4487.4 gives 73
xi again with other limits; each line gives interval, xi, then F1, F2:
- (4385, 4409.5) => 8.7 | 68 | 76.2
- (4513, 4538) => 7.9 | 70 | 78.4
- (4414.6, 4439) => 8.0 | 69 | 77.1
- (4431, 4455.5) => 9.6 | 75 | 84.5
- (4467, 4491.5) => 8.3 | 74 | 82.2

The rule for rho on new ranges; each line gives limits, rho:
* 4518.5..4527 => 0.89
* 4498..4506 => 0.78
